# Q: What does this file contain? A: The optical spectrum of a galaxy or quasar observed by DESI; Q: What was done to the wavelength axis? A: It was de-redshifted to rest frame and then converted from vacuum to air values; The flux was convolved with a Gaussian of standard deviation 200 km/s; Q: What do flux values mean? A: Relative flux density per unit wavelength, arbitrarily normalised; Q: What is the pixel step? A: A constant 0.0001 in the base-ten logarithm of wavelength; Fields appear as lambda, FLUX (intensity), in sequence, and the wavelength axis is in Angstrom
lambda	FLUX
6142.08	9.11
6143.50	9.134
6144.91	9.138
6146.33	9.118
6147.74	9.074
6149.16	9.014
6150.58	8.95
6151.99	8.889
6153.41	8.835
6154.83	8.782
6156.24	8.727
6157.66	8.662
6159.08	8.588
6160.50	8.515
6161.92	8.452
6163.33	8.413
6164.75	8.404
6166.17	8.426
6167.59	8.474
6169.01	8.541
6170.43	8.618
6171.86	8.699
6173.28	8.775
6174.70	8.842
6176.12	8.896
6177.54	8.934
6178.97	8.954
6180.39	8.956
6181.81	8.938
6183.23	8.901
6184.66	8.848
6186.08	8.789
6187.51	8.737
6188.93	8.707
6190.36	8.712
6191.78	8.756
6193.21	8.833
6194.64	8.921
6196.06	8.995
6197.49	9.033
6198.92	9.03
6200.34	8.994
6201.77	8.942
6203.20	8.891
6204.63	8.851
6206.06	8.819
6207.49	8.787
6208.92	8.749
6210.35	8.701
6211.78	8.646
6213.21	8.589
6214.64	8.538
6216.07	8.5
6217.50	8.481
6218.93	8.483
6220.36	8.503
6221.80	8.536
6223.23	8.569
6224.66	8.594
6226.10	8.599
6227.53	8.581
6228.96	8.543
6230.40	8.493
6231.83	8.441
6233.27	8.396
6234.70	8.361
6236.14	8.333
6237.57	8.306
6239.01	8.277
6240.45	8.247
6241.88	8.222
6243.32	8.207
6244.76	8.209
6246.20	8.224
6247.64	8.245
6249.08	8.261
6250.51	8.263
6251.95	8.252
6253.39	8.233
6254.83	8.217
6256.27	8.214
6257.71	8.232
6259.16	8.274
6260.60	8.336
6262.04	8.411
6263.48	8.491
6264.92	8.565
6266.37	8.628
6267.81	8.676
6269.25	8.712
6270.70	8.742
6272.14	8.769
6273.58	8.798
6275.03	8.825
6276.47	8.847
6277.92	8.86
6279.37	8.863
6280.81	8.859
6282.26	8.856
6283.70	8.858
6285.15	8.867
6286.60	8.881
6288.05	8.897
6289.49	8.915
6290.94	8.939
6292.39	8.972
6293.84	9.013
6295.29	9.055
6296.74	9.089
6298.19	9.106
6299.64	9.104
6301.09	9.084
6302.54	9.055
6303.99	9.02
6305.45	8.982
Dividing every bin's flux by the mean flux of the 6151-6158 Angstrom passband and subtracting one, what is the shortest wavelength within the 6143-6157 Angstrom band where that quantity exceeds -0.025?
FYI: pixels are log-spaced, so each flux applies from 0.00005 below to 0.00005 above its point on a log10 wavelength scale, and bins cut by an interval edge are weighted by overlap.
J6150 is 6143.50 Angstrom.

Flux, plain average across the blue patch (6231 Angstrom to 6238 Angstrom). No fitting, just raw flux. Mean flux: 8.4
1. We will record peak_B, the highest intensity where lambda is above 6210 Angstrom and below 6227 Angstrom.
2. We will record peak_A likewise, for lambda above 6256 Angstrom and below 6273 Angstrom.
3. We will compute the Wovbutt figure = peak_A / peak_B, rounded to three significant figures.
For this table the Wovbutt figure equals 1.01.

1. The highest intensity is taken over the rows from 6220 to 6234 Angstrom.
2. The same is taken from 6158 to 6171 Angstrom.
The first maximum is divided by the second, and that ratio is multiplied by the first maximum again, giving 8.58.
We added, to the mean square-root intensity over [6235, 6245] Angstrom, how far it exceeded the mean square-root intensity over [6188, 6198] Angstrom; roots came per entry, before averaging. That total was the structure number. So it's 2.77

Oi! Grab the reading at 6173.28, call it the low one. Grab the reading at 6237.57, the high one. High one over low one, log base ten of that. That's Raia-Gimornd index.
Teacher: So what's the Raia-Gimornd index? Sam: -0.02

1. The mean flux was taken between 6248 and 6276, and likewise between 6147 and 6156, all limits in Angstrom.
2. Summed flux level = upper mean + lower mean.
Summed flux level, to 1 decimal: 17.4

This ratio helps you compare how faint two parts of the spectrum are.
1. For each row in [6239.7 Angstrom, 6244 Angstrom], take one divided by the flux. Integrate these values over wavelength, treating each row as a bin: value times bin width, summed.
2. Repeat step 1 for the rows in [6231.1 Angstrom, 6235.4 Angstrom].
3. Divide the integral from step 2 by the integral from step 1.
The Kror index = 0.98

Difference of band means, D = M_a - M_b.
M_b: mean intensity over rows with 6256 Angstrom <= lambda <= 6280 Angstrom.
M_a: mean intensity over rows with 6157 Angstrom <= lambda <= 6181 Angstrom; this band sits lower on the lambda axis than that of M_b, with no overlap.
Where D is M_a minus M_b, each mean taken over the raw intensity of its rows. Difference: 0.05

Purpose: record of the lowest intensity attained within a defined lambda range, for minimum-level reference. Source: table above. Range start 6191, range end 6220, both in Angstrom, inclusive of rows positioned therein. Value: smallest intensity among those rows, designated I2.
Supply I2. 8.481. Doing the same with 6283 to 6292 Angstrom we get 8.858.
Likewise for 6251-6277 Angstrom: 8.214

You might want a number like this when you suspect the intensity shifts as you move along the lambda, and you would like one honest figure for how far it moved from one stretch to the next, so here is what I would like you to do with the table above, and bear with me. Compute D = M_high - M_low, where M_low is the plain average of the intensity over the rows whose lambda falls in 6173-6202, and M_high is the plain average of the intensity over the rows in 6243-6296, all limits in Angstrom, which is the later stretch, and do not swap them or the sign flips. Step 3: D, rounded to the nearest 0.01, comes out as -0.27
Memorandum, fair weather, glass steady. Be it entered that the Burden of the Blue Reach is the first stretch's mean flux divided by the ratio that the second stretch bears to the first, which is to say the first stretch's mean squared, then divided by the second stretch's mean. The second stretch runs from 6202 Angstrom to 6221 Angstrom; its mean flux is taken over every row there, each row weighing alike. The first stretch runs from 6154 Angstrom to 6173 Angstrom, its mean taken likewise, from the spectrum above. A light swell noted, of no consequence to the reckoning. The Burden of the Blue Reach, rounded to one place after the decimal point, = 8.5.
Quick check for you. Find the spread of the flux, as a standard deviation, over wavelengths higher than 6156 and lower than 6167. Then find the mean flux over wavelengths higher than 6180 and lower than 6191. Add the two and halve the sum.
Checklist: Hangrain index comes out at 4.47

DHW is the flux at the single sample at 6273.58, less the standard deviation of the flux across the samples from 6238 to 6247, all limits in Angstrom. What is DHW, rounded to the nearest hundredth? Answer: 8.77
